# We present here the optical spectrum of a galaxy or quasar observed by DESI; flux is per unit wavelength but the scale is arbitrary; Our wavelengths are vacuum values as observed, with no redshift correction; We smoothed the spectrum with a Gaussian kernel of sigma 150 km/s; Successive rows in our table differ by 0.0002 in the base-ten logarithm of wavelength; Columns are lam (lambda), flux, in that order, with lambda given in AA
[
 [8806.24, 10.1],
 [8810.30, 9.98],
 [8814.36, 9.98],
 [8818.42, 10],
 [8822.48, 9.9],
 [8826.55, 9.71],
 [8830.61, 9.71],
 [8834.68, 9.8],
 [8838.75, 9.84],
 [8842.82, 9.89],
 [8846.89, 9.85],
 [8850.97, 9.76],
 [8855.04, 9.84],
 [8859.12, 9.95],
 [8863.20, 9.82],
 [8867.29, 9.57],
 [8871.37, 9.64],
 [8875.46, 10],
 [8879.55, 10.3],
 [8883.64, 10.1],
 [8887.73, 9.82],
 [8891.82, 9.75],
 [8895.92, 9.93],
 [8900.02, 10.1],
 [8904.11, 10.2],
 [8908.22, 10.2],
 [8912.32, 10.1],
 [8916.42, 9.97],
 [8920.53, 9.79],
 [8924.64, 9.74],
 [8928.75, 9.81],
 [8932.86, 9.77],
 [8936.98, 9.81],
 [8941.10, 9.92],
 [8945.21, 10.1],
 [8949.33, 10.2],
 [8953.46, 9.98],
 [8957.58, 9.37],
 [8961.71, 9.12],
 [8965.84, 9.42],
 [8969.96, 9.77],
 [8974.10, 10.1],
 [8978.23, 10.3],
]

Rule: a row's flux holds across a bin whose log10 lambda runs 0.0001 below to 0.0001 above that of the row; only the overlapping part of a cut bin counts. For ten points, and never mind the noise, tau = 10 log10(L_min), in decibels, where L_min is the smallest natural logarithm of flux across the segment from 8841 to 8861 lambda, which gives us 3.58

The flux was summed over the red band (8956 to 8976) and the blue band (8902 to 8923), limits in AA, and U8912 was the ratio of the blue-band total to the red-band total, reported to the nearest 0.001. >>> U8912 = 1.052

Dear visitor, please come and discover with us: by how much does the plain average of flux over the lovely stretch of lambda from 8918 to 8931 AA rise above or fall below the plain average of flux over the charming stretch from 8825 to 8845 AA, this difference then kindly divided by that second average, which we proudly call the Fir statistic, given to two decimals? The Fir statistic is 0.00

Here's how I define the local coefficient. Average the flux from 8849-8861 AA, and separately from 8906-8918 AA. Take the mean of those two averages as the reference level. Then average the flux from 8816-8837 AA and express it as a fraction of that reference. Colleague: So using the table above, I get 0.985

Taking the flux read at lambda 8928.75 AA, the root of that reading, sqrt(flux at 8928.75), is 3.13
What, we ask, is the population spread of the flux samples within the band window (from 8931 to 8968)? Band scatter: 0.34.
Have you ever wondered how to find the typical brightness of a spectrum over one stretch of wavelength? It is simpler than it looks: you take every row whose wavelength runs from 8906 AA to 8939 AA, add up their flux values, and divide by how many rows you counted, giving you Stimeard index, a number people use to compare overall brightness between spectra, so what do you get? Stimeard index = 9.90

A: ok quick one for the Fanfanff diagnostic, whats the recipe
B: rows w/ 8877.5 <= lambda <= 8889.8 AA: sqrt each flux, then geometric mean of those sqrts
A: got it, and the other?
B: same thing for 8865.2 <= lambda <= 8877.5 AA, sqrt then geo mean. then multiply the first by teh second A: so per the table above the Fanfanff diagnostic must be 9.90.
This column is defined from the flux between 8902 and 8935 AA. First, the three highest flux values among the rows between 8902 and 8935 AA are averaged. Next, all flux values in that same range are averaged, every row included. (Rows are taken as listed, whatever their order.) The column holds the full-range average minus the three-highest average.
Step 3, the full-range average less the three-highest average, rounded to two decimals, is -0.22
